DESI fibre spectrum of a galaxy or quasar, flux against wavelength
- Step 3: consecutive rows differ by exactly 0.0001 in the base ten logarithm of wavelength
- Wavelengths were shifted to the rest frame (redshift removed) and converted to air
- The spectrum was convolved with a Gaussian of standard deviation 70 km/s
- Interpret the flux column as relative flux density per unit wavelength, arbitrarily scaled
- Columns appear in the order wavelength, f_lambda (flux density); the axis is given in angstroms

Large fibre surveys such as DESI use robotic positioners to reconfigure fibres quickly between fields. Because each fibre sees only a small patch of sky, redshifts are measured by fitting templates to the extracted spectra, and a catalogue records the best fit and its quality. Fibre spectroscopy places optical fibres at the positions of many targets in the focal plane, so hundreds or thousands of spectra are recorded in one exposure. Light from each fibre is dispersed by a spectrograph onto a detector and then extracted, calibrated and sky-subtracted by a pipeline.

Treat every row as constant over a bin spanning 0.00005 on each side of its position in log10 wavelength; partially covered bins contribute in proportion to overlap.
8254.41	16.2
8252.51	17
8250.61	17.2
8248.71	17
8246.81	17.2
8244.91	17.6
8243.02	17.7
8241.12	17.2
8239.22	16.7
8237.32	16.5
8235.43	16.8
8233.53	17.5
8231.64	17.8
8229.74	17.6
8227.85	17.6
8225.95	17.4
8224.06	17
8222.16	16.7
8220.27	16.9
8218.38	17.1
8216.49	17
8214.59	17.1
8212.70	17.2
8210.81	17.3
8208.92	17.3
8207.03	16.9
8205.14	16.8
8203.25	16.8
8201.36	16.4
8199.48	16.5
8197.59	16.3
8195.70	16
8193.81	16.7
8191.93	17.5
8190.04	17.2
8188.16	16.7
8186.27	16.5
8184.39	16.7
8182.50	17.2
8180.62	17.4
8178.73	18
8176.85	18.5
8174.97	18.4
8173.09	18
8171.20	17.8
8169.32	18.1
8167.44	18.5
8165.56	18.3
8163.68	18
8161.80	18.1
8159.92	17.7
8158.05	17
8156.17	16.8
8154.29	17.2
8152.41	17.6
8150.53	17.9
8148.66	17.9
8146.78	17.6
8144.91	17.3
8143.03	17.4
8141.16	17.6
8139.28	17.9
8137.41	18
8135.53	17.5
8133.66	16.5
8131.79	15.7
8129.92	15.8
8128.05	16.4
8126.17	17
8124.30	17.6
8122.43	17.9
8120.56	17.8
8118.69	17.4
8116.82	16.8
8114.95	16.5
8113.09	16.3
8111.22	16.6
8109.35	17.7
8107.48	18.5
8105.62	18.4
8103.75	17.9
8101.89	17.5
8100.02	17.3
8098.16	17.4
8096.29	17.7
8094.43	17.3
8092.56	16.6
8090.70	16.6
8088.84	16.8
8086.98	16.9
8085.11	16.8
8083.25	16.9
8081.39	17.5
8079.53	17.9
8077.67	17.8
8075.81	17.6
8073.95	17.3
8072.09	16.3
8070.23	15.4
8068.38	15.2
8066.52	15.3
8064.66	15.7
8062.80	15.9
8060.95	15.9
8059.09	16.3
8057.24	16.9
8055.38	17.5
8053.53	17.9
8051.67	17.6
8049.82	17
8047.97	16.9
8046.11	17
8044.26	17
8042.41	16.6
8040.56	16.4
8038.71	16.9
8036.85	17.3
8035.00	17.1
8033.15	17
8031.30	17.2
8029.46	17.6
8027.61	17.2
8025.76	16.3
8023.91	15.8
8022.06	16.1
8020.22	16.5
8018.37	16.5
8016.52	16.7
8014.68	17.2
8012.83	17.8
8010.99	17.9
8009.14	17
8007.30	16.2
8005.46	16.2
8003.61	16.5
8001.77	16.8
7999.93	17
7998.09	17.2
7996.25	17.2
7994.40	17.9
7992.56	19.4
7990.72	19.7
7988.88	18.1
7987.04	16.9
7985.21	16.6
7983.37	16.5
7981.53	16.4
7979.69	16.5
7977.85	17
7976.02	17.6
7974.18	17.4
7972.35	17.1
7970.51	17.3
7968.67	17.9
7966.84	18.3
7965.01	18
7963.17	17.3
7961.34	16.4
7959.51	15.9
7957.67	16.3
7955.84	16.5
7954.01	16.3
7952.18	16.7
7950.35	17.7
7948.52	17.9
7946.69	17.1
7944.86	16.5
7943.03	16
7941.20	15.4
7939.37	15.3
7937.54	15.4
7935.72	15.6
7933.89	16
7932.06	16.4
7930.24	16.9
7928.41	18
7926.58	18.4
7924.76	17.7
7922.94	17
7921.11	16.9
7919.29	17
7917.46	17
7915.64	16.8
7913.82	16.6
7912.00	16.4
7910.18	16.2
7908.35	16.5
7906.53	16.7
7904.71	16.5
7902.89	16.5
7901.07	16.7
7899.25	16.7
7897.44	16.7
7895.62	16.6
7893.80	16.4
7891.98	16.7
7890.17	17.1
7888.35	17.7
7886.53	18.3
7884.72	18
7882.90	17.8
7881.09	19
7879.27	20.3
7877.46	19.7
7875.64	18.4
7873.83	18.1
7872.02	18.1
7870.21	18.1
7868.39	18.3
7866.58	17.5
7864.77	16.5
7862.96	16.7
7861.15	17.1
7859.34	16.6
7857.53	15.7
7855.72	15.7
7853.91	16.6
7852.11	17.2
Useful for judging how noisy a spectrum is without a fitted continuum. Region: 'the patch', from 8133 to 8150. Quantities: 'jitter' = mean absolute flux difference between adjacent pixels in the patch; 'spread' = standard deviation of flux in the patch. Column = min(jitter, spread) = 0.35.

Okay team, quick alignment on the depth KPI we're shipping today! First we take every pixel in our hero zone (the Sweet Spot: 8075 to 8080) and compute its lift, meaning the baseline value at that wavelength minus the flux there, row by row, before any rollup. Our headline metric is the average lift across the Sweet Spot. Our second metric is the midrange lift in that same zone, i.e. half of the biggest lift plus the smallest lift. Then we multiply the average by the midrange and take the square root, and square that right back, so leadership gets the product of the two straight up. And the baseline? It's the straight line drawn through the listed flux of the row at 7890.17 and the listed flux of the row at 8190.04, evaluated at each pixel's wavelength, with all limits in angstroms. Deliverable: 0.4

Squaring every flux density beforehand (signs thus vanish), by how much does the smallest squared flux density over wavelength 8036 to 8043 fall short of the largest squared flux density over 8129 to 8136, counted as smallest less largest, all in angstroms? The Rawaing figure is -37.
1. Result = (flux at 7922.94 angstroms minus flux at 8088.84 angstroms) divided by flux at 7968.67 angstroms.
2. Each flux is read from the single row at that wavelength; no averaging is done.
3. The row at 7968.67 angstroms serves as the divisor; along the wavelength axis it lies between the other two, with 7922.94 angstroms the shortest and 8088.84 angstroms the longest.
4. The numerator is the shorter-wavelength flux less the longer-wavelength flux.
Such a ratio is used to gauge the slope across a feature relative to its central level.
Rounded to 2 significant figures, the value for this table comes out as 0.011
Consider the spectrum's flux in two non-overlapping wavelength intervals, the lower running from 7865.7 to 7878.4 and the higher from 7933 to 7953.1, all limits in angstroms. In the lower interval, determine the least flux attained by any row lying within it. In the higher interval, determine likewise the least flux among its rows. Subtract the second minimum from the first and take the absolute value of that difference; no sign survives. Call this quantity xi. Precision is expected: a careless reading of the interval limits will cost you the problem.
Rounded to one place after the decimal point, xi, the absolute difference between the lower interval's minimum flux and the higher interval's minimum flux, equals 2.2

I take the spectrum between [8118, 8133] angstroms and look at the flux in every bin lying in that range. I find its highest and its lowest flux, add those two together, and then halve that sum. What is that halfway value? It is 16.8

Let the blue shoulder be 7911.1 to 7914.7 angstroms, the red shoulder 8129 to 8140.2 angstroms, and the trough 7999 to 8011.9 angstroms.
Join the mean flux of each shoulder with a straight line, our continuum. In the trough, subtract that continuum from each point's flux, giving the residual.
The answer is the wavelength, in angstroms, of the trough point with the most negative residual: 8007.30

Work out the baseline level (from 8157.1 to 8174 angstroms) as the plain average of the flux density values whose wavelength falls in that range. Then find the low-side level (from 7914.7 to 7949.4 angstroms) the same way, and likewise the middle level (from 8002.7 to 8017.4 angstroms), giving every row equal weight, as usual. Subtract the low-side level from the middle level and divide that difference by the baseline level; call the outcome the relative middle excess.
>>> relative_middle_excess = 0.013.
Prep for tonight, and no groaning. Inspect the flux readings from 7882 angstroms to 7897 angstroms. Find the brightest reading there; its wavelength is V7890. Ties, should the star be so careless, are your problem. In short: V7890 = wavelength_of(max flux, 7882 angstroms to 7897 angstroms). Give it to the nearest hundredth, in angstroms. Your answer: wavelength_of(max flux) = 7886.53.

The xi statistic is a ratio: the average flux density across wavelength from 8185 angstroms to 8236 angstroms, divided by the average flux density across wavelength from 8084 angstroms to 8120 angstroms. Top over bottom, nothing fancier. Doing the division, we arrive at 0.99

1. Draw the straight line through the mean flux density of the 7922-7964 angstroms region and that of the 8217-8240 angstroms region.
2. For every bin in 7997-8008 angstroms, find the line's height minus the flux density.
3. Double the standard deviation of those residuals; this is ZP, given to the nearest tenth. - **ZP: 0.8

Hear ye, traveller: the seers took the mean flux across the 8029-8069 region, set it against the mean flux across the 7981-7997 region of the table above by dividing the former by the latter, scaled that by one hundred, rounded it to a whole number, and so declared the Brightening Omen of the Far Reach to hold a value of 95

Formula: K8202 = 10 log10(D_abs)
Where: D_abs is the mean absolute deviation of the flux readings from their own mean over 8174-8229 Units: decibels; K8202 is -3.7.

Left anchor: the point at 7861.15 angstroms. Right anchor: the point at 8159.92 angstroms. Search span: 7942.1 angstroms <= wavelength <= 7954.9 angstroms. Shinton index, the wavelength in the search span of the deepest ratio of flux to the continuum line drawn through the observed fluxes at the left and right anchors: 7943.03 angstroms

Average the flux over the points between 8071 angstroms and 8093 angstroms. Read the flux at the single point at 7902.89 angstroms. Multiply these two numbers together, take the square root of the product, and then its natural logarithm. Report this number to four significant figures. 2.821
